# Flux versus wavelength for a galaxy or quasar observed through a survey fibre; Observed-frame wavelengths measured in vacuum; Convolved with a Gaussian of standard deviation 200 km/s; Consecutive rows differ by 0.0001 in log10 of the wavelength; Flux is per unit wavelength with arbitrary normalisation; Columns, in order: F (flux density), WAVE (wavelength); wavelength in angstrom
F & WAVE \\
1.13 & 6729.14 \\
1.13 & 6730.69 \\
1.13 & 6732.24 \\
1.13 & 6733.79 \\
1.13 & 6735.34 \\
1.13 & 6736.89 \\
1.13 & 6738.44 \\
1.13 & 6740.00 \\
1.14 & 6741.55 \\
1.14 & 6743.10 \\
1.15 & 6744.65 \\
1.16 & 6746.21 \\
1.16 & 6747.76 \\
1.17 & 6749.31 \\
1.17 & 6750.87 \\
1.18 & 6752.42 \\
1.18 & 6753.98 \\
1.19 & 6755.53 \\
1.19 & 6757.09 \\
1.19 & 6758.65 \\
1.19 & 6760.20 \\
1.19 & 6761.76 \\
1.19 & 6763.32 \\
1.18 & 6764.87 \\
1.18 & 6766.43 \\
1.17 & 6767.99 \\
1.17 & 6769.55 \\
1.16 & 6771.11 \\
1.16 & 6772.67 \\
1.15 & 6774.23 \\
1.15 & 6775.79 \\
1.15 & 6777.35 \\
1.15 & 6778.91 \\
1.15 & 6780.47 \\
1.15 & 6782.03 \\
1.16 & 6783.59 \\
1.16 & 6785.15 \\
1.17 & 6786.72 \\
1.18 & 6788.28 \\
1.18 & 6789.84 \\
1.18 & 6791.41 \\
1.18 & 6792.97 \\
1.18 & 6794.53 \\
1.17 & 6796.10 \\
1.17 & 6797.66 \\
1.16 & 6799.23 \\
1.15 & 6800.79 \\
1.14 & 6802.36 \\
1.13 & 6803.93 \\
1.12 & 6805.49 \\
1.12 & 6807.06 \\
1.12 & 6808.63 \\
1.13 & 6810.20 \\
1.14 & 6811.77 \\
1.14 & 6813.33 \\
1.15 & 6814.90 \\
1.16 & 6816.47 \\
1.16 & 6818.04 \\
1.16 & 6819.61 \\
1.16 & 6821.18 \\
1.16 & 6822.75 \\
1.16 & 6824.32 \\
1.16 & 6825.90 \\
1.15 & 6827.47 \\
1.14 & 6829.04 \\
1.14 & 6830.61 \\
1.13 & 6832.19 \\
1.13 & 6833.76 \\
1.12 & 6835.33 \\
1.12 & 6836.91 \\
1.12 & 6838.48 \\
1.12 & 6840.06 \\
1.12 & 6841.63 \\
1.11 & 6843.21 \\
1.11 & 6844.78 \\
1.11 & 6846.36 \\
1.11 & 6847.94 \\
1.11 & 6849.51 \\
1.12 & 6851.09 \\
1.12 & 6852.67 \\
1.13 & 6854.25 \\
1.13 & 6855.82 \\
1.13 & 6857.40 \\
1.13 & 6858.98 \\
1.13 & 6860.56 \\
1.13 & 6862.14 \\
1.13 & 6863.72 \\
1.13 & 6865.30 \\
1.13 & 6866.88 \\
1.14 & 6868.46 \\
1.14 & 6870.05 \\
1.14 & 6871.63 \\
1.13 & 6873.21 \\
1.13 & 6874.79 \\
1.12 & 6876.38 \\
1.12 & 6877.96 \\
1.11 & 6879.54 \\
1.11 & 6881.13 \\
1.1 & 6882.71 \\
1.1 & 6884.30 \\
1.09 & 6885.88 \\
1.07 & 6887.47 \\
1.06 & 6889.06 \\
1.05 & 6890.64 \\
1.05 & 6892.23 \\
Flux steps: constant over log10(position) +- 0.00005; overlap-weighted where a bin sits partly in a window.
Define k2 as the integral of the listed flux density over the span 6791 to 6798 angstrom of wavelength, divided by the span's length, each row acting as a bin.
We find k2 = 1.18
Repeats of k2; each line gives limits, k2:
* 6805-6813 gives 1.13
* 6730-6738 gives 1.13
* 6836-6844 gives 1.12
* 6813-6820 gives 1.15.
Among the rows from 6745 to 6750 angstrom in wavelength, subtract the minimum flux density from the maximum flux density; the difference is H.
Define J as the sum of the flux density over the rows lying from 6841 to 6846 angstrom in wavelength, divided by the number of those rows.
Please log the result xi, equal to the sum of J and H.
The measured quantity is 1.12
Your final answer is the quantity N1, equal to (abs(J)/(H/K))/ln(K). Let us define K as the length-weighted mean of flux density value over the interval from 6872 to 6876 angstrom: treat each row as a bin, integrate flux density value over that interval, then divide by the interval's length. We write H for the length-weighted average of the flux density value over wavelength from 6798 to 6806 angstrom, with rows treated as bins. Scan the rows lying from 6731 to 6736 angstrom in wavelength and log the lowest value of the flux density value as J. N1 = 9.2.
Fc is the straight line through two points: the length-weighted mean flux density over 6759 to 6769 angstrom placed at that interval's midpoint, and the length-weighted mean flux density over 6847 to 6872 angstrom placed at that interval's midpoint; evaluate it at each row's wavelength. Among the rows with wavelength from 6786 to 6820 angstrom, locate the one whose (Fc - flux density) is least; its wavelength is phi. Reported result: 6794.53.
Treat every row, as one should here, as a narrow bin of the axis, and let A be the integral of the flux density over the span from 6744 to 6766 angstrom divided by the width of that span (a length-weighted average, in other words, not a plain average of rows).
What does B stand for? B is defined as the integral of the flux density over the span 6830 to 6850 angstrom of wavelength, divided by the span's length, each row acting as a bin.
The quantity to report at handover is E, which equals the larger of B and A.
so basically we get 1.18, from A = 1.18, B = 1.12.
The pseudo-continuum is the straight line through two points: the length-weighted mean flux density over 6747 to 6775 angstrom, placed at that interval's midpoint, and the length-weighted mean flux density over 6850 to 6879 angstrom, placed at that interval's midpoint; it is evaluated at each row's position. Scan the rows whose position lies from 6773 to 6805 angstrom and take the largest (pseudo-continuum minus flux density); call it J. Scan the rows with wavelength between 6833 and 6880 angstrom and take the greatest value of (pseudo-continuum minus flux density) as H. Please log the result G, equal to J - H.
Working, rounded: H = 0.029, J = 0.027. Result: -0.002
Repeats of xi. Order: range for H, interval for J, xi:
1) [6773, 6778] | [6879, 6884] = 1.11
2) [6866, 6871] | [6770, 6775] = 1.17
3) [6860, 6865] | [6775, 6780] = 1.15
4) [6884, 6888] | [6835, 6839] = 1.15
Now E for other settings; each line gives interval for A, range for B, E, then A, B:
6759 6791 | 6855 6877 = 1.17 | 1.17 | 1.13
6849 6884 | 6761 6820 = 1.16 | 1.13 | 1.16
